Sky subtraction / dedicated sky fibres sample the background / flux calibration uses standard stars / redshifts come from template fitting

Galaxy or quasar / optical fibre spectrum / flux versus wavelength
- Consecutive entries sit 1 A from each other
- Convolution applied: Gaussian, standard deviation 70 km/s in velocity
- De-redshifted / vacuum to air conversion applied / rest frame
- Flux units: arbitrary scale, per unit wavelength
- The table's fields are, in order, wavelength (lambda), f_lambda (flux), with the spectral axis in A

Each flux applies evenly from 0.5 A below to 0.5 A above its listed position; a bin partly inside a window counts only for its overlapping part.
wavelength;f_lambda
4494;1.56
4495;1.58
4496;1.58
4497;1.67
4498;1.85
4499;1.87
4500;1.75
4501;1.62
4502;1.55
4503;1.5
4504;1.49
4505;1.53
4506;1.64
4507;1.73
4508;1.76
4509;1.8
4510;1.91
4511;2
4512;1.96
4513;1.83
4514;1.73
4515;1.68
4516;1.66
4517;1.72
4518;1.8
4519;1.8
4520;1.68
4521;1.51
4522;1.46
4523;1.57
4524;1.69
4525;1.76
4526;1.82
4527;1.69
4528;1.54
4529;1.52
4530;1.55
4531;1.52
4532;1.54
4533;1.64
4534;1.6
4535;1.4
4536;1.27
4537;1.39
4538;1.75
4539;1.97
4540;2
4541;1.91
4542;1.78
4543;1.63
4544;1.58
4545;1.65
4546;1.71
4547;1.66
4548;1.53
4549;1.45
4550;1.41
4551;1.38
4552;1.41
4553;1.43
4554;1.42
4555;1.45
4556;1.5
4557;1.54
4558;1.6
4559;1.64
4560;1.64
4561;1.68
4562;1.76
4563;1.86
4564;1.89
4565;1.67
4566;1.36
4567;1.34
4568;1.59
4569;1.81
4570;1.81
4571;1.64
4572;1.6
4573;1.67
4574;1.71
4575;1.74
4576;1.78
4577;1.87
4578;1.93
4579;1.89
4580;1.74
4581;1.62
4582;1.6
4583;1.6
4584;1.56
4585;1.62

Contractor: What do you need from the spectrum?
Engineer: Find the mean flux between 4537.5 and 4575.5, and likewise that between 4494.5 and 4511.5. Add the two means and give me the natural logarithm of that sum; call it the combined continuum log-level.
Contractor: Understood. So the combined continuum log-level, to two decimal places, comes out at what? 1.20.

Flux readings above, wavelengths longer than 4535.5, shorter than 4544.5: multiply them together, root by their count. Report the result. 1.68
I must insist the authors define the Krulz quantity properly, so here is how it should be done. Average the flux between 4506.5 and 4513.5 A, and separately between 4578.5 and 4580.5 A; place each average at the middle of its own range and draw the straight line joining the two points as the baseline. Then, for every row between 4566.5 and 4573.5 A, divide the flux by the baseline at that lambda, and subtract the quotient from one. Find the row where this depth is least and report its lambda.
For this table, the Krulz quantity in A 4570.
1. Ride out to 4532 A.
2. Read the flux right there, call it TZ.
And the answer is 1.54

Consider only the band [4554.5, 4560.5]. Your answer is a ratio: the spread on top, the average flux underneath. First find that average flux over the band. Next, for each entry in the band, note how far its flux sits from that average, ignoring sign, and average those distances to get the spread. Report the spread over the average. 0.042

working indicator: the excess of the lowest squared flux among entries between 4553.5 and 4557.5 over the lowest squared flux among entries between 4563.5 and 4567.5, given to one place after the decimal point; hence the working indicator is 0.2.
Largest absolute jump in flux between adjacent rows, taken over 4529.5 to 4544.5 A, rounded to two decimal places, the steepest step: 0.36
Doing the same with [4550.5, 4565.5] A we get 0.22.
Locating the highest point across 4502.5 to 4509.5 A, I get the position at 4509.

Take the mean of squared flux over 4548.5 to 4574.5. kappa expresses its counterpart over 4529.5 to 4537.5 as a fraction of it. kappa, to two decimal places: 0.88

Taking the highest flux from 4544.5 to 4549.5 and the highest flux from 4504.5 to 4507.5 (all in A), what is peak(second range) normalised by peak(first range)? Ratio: 1.01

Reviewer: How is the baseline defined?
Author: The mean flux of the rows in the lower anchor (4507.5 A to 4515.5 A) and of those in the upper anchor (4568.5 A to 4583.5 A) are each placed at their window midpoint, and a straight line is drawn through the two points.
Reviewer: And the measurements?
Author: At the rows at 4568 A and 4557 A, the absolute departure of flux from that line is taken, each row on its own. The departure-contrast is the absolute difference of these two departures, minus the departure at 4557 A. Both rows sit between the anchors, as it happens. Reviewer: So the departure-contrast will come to -0.16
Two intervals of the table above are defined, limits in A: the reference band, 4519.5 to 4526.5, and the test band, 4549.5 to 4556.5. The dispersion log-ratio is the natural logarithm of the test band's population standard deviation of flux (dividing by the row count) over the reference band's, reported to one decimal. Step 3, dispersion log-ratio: -1.2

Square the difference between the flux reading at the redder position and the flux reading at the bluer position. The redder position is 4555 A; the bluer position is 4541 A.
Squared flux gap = 0.21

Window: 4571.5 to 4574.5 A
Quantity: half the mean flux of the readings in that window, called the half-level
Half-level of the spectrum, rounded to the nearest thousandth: 0.830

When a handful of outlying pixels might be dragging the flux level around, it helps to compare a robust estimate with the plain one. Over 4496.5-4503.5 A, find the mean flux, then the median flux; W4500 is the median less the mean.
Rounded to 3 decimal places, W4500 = -0.017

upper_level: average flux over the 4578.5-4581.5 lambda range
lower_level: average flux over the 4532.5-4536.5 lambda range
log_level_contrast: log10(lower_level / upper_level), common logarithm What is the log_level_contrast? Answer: -0.07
